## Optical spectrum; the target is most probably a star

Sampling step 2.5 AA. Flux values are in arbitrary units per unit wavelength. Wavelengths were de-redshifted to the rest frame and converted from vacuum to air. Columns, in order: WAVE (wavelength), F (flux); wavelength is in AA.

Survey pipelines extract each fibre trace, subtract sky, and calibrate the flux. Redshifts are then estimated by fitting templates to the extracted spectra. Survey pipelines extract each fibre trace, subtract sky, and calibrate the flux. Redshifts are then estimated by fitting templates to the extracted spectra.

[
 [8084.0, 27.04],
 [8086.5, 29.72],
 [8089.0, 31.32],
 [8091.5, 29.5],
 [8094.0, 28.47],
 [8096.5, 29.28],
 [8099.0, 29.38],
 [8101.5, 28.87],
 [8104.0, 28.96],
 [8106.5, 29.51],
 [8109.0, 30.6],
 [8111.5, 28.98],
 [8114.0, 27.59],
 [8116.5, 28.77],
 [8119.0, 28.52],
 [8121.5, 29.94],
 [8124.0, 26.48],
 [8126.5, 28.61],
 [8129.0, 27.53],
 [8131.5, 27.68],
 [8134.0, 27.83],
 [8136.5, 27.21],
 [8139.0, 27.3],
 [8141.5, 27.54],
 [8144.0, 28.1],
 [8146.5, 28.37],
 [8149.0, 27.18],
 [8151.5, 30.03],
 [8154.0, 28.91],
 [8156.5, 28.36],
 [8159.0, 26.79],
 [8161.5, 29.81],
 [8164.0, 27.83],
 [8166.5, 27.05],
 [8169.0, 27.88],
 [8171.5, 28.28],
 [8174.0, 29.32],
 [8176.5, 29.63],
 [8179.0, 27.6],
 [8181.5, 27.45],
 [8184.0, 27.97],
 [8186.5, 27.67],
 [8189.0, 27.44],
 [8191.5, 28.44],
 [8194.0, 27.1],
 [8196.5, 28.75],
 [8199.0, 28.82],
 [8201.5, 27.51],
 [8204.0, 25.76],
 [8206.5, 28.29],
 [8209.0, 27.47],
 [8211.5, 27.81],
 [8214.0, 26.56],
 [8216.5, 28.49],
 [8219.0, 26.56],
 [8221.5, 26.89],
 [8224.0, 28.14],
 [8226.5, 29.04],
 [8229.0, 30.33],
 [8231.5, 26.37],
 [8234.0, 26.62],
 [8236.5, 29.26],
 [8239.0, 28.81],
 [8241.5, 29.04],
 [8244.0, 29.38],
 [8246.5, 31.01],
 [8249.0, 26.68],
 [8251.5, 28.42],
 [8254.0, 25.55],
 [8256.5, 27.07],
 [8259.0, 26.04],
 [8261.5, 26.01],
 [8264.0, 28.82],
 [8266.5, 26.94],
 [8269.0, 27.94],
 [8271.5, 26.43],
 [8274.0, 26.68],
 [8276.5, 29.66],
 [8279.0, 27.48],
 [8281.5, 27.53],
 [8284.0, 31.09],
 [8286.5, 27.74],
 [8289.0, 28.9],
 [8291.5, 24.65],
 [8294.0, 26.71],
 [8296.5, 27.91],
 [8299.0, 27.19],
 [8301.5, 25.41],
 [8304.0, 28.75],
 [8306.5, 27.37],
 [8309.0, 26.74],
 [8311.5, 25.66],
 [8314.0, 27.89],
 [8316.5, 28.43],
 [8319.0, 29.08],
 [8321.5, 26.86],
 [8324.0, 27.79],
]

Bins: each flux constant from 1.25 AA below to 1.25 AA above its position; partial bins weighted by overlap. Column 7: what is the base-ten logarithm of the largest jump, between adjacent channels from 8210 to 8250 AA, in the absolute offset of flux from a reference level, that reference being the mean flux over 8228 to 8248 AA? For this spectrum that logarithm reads 0.29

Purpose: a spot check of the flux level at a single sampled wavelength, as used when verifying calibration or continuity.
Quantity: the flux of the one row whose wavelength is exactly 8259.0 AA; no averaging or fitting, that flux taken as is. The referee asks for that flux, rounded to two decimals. 26.04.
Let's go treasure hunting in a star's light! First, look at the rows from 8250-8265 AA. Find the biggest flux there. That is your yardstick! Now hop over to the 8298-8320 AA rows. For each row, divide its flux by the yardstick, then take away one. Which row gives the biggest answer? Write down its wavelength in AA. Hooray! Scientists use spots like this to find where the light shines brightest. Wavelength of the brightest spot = 8319.0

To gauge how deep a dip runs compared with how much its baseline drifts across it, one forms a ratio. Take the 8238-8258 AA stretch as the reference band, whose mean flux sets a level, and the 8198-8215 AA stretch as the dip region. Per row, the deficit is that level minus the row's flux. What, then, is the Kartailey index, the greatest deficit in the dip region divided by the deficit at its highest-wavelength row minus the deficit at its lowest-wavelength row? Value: 1.1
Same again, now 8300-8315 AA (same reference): -1.1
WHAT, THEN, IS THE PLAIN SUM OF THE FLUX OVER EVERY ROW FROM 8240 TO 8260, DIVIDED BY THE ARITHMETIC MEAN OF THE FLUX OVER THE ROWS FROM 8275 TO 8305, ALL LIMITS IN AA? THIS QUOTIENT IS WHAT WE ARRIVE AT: 8.0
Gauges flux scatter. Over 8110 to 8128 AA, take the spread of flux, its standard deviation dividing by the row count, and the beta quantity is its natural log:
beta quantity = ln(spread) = 0.0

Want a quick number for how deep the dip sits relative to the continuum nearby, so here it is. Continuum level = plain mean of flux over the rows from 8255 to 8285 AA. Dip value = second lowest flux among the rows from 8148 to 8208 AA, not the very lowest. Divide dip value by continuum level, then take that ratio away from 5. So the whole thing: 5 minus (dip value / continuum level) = 4.03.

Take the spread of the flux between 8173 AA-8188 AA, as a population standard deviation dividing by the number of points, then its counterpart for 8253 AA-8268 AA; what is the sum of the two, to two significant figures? 1.9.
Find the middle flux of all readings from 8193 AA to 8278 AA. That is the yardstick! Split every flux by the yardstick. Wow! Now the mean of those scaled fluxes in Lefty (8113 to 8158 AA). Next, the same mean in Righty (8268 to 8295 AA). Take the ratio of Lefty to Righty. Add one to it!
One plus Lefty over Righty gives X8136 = 2.01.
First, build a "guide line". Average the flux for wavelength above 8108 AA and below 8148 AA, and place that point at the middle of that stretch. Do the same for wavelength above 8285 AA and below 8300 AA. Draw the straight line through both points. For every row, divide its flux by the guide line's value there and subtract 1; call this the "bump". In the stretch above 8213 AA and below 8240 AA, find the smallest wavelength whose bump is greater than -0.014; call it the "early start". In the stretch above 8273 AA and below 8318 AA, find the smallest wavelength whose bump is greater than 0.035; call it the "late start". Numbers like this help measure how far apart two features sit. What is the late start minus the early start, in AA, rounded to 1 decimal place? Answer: 60.0 AA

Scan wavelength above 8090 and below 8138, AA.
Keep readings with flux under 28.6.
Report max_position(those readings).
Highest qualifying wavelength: 8136.5 AA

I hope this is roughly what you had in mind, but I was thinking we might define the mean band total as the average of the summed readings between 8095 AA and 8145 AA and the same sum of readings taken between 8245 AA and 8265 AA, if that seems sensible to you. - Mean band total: 394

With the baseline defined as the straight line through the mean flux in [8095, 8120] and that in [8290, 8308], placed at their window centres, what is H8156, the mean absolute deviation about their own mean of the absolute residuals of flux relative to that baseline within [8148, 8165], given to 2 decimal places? 0.55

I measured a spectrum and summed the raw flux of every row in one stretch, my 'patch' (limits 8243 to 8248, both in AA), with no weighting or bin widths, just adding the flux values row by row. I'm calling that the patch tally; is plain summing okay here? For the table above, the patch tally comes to 60.4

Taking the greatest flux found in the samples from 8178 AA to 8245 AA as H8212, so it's 30.33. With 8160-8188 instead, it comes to 29.81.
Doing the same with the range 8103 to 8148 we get 30.6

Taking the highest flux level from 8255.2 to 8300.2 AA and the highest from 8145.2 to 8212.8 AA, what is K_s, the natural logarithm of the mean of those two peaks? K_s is 3.42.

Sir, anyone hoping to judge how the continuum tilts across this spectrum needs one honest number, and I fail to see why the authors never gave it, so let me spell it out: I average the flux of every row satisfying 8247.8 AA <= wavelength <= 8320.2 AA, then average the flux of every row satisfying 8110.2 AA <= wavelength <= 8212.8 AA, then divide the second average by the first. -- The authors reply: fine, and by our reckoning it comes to 1.023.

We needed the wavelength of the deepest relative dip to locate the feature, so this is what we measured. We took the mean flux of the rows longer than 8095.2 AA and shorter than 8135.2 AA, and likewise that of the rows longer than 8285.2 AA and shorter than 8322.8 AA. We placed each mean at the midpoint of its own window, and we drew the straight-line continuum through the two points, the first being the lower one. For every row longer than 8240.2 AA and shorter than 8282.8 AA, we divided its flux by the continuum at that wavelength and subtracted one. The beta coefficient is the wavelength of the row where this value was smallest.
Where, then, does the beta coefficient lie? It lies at 8254.0 AA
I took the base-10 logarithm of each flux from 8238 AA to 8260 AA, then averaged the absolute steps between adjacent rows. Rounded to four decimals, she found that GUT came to 0.0266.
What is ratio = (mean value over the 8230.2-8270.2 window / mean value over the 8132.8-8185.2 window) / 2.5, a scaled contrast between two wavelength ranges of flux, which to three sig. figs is 0.395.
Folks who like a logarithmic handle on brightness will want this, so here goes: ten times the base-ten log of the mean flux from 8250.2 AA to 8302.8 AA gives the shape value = 14.4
